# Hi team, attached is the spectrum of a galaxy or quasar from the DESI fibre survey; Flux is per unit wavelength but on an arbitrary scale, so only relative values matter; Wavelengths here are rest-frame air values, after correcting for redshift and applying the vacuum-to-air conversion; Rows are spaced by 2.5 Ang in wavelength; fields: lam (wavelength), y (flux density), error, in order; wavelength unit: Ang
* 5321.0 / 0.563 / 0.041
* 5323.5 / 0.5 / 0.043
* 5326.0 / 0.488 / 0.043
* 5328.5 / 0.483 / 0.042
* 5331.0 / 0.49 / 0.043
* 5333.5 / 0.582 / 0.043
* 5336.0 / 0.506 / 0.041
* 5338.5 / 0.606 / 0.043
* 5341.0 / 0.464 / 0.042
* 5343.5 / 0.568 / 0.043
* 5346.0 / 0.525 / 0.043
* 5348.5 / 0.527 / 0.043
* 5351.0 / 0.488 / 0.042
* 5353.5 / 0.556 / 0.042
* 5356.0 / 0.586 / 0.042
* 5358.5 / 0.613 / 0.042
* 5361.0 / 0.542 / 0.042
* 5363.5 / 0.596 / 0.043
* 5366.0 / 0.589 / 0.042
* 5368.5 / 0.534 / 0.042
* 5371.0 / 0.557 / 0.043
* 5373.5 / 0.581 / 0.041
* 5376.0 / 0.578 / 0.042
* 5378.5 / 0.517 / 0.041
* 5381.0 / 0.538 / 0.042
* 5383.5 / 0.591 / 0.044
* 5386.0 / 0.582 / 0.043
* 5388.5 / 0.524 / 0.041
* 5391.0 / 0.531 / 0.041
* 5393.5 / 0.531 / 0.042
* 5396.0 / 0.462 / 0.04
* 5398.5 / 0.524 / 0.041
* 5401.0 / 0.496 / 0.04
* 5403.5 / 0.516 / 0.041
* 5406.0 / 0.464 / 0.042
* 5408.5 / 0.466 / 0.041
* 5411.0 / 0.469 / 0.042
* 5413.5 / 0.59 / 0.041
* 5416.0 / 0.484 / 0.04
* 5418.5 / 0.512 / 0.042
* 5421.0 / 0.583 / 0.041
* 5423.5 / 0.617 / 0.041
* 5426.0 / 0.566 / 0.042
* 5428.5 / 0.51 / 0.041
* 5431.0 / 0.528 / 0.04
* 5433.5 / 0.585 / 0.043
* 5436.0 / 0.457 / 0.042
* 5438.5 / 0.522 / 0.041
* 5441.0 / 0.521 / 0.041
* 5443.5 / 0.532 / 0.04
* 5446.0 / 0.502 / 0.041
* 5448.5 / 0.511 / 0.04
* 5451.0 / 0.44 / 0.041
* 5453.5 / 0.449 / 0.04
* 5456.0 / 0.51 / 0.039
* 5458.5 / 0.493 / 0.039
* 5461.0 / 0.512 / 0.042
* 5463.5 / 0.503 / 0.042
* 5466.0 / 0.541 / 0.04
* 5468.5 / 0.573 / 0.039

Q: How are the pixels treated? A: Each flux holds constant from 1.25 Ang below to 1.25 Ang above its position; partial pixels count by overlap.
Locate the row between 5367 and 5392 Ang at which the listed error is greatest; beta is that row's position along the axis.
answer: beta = 5383.5 Ang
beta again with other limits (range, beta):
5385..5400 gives 5386.0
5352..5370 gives 5363.5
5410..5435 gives 5433.5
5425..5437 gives 5433.5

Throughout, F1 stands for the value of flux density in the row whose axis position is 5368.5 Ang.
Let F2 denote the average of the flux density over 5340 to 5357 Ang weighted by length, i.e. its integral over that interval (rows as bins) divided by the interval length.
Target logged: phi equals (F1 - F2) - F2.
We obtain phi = -0.53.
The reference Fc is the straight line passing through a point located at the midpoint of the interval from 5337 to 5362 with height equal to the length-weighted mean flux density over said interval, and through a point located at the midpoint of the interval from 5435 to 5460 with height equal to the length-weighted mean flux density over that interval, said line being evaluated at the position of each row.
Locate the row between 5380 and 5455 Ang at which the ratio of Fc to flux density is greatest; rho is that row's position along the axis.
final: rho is 5396.0 Ang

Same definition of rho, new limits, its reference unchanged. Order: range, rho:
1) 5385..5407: 5396.0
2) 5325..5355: 5341.0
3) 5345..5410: 5396.0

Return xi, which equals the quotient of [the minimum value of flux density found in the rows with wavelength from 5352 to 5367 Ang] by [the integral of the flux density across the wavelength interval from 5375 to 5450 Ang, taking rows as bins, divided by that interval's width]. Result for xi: 1.03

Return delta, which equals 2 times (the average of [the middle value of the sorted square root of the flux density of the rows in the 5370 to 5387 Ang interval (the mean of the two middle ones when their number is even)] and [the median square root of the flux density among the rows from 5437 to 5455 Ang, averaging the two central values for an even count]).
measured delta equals 1.48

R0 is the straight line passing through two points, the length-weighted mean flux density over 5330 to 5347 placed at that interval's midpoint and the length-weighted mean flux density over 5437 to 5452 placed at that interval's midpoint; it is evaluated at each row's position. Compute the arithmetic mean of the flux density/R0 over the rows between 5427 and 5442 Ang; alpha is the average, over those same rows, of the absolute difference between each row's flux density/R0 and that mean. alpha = 0.050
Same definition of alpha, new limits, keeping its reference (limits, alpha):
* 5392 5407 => 0.047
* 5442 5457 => 0.060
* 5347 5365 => 0.066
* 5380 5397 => 0.053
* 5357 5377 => 0.042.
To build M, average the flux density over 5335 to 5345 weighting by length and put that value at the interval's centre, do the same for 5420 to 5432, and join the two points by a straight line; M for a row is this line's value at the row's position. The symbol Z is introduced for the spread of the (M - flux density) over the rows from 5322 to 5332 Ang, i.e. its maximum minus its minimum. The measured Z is 0.02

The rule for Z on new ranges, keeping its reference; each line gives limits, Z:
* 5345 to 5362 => 0.12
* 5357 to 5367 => 0.07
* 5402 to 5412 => 0.05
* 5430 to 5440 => 0.13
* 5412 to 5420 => 0.11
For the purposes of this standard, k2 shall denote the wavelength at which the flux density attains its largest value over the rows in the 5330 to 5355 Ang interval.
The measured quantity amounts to 5338.5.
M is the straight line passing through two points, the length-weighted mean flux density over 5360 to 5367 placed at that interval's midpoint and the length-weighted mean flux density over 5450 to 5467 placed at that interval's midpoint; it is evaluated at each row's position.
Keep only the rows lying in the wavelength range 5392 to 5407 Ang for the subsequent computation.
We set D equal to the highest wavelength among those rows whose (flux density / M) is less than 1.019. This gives 5406.0 Ang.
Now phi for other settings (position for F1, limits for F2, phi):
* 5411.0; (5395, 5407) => -0.52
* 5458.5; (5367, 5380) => -0.61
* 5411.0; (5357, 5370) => -0.68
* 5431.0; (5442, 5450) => -0.50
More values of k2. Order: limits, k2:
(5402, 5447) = 5423.5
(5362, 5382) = 5363.5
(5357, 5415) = 5358.5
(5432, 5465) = 5433.5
